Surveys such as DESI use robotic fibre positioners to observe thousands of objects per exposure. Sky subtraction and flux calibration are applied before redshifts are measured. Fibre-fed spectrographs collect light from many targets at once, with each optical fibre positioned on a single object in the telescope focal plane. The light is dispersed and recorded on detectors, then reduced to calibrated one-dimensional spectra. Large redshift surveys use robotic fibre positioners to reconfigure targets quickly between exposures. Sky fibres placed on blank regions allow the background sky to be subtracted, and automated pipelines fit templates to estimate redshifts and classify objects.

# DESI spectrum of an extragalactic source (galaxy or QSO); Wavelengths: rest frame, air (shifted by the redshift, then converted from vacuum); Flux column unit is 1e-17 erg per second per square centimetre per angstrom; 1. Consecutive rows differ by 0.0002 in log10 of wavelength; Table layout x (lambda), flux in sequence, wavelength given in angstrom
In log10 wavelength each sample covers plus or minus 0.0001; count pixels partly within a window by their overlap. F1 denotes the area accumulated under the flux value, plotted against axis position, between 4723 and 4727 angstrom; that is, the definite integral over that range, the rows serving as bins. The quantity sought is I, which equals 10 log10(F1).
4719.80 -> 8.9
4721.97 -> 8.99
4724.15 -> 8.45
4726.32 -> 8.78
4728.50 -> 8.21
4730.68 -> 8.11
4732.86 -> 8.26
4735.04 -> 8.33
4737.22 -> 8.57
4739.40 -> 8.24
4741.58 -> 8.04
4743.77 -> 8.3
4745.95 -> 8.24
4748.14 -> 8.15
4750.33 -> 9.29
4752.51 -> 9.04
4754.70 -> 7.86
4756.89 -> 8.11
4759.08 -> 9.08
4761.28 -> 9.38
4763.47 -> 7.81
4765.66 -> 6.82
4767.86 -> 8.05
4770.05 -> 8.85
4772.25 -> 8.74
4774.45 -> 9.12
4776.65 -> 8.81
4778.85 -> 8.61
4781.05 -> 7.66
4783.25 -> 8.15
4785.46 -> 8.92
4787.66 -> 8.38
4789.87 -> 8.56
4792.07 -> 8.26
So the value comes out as 15.4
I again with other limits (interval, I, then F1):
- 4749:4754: 16.5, 45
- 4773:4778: 16.5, 45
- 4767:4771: 15.3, 34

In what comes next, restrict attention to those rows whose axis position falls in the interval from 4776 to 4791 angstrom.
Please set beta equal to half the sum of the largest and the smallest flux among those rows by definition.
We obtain 8.29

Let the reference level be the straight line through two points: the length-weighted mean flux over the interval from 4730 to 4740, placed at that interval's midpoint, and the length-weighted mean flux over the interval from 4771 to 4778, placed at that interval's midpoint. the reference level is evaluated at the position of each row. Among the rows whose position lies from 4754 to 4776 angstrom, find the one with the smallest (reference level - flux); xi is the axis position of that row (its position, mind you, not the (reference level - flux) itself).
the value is 4761.28 angstrom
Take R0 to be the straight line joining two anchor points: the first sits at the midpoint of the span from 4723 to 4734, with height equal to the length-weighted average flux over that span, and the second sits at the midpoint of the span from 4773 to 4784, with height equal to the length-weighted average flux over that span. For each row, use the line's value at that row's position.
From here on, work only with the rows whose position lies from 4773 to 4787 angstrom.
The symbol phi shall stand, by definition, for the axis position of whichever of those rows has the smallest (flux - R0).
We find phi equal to 4781.05 angstrom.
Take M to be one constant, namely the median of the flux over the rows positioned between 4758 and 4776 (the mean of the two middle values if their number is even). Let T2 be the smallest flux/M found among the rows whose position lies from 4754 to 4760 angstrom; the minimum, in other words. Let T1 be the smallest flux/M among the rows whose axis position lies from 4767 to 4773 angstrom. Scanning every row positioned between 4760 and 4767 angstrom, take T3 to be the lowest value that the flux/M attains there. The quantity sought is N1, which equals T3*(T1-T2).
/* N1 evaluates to 0.02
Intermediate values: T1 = 0.92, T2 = 0.89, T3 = 0.775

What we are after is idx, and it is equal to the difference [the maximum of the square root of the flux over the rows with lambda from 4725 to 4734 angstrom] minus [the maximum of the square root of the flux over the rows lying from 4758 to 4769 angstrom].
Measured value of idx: -0.10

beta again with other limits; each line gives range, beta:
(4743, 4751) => 8.72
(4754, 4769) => 8.10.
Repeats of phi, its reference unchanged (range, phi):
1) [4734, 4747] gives 4741.58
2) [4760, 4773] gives 4765.66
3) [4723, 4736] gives 4730.68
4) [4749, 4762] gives 4754.70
